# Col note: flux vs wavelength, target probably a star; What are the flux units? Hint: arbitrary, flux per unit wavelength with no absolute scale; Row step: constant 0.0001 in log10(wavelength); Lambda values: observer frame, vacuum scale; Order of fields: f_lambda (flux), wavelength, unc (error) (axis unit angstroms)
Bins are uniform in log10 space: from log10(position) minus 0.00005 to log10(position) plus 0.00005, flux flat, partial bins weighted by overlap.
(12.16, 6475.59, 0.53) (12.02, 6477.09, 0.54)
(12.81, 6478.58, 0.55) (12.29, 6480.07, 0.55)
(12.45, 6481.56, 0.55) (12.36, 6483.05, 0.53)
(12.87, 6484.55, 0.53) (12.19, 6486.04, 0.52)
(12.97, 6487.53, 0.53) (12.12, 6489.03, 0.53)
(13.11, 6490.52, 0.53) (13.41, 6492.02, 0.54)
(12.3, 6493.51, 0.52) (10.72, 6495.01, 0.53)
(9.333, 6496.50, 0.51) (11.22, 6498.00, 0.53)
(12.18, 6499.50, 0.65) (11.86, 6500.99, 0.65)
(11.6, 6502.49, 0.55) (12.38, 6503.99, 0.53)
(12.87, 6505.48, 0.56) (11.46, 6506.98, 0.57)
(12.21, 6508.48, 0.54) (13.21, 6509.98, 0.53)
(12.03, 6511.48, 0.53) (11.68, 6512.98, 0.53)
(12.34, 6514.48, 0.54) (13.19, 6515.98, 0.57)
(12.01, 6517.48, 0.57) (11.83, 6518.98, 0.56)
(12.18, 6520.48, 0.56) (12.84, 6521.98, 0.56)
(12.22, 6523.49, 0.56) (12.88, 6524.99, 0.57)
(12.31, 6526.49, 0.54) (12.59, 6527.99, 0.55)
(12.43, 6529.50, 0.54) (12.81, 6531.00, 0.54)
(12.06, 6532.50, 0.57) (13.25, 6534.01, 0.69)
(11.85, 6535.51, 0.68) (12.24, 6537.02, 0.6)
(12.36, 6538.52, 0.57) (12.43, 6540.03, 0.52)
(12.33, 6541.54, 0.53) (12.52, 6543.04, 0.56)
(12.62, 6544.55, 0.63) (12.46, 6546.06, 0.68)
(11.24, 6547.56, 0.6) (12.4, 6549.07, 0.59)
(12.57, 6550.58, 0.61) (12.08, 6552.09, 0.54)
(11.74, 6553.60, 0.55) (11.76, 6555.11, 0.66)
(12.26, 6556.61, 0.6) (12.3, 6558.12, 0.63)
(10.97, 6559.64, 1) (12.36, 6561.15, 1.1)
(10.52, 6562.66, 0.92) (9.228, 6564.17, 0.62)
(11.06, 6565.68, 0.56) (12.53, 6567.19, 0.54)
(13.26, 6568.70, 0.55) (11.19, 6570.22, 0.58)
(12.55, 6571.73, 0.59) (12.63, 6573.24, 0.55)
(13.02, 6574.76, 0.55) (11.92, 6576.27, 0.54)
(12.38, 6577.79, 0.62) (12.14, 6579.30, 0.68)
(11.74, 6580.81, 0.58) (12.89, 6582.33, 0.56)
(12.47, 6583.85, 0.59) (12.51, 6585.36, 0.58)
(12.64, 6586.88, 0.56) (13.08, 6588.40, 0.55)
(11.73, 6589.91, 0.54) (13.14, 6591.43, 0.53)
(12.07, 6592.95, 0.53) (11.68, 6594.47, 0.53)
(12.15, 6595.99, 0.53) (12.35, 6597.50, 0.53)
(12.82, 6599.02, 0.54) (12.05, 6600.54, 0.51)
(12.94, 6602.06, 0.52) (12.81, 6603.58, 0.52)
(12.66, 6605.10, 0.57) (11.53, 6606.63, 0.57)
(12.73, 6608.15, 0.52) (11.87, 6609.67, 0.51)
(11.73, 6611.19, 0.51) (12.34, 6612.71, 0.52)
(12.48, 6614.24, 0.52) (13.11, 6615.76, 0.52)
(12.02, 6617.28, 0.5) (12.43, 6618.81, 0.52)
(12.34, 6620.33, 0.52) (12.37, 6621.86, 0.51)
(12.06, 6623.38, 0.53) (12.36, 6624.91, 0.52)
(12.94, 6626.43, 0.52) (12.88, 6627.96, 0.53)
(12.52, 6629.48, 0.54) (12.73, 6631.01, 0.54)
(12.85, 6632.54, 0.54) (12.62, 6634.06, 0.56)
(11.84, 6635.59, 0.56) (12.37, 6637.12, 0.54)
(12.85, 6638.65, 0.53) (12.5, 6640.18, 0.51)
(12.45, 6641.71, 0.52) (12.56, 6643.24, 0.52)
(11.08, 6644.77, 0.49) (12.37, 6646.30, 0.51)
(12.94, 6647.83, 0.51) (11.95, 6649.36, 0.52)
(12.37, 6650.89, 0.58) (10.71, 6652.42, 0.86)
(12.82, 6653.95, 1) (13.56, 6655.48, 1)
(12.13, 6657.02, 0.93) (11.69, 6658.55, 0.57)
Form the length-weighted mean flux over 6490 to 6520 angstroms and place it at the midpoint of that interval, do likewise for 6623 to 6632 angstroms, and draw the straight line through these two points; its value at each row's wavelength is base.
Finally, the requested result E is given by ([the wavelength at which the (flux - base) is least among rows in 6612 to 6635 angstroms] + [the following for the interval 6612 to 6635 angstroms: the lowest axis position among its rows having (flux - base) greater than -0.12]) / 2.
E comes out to 6615.8 angstroms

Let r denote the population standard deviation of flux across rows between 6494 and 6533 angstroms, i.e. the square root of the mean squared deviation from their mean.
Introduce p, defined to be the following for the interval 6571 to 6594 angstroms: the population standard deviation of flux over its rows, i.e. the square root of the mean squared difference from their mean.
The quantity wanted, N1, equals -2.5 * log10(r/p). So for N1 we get -0.6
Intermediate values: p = 0.45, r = 0.80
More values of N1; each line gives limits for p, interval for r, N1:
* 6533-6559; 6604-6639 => 0.1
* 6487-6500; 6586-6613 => 1.0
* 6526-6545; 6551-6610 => -0.9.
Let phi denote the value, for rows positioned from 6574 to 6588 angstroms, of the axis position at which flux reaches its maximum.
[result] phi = 6574.76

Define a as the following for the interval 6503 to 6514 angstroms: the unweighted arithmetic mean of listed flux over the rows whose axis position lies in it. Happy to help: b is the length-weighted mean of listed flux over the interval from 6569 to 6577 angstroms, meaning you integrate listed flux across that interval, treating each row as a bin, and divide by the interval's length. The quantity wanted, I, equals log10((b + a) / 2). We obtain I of 1.09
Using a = 12.3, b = 12.32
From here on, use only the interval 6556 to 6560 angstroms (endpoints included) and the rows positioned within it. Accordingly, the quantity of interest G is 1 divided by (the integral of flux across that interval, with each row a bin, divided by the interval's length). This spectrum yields 0.0841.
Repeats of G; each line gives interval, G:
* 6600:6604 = 0.0793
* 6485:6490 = 0.0800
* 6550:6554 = 0.0824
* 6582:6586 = 0.0793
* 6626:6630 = 0.0782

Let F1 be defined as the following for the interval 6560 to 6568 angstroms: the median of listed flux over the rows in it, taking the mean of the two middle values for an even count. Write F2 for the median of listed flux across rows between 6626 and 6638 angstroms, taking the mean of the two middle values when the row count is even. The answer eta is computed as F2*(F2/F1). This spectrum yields 14.5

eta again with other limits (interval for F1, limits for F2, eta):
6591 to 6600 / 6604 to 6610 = 12.3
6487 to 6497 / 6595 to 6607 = 12.7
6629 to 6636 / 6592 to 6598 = 11.6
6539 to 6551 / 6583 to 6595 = 12.5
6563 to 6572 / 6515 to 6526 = 12.6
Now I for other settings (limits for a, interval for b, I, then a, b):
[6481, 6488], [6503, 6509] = 1.09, 12.6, 12.21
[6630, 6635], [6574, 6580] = 1.10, 12.7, 12.37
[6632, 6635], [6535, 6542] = 1.10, 12.7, 12.24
